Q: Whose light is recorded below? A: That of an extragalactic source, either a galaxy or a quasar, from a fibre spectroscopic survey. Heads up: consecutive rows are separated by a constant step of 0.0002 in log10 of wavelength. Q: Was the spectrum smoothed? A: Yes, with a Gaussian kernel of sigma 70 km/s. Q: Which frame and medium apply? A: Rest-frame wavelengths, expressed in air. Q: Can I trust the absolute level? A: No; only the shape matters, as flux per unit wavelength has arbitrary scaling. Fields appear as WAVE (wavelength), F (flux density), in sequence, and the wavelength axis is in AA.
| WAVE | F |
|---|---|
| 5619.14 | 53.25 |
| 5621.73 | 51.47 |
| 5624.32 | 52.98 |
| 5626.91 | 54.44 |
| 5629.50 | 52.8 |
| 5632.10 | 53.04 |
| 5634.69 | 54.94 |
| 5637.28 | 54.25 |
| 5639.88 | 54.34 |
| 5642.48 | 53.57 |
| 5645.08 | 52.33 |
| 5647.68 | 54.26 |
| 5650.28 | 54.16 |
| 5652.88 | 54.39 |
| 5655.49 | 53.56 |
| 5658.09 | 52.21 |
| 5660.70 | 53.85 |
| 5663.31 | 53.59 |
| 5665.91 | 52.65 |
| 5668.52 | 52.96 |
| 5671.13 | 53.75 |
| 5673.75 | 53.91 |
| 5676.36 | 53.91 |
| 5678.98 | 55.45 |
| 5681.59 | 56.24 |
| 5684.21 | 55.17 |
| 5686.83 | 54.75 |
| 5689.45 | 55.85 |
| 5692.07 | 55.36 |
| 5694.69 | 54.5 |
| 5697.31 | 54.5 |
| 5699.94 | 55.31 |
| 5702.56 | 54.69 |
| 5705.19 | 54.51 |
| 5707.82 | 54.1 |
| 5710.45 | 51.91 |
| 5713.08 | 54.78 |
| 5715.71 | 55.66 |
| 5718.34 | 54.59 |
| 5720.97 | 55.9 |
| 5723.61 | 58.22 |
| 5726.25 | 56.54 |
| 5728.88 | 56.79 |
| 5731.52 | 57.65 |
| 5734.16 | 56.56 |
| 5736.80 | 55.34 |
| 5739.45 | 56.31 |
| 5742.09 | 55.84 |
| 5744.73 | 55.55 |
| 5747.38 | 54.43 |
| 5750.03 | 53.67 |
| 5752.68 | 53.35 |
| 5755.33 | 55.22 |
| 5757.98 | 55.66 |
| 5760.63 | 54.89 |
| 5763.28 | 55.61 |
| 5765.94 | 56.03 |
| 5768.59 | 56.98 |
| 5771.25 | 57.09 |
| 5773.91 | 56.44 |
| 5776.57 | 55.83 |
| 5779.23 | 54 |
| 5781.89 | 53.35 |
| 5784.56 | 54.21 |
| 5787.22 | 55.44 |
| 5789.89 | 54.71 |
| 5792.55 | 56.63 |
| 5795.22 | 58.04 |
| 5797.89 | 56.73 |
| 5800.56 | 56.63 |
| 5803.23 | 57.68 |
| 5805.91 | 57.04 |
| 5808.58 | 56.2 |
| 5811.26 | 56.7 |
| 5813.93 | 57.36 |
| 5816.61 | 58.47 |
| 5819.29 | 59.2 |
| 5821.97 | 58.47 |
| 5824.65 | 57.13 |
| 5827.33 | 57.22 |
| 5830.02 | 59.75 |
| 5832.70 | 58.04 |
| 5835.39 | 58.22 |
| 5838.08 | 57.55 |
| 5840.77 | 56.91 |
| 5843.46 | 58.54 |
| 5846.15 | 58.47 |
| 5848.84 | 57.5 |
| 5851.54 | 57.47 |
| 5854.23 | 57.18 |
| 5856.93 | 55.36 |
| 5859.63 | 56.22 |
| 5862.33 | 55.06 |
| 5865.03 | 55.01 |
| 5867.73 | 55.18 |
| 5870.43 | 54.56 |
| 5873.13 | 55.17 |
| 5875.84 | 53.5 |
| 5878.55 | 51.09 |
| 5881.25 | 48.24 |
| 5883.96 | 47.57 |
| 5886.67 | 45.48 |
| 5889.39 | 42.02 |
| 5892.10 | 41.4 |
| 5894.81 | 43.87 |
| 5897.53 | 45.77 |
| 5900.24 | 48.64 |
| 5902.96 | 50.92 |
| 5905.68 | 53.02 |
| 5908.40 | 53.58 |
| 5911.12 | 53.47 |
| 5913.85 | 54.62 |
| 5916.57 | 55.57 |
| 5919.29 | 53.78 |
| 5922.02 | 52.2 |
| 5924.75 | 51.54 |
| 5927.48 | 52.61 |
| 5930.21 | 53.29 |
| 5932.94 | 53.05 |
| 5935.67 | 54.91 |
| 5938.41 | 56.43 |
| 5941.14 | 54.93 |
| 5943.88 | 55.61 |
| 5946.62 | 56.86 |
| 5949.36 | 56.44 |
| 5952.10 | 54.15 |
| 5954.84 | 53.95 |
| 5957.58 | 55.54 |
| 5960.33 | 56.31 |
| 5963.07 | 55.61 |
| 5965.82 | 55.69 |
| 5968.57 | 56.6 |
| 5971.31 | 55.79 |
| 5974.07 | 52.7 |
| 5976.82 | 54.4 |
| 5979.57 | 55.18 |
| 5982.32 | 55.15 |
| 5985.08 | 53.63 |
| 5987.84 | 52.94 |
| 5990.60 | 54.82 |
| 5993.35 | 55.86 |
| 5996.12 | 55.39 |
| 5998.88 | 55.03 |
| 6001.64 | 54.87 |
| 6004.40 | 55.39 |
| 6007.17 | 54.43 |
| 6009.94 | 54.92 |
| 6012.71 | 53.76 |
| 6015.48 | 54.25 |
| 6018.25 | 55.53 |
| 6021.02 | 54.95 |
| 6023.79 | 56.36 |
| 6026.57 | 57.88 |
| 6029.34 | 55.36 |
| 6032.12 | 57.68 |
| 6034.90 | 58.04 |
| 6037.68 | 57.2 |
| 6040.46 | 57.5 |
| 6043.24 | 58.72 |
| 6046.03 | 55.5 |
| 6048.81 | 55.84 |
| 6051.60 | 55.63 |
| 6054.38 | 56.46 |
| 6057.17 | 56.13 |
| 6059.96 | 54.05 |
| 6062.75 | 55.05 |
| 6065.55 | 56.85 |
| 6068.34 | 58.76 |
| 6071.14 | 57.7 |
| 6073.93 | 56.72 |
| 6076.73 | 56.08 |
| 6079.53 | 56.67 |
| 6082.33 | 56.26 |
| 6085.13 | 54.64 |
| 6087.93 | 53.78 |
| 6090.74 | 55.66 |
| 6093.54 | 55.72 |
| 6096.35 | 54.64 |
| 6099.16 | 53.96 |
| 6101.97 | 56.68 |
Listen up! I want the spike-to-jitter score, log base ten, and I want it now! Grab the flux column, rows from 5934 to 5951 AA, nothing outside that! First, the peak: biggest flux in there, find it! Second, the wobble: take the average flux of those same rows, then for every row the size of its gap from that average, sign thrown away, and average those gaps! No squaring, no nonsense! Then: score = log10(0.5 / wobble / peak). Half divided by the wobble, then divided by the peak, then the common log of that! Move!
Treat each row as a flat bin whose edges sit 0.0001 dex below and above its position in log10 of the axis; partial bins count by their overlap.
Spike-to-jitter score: -1.91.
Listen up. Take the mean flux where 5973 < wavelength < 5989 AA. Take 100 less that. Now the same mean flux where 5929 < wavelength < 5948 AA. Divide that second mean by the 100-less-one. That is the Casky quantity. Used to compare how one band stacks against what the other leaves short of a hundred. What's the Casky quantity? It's 1.20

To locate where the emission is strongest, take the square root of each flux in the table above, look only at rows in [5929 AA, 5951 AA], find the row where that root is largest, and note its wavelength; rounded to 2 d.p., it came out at 5946.62 AA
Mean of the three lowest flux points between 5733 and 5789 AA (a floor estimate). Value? 53.5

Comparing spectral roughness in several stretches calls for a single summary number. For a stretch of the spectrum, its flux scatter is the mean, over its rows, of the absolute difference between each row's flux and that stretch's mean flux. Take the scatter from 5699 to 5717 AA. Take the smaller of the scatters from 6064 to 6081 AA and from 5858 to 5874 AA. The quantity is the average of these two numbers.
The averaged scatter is 0.58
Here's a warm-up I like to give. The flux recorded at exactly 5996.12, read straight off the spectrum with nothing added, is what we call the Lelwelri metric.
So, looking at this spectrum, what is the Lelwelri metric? 55.39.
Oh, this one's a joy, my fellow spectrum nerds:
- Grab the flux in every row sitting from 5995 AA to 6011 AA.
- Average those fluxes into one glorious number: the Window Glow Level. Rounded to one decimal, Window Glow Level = 55.0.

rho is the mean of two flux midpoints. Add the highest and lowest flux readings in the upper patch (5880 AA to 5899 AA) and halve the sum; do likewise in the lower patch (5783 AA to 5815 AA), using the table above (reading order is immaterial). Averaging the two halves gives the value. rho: 50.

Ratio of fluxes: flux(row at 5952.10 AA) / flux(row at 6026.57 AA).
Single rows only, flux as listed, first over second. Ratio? 0.94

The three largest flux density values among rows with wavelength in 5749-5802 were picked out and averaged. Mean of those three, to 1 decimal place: 57.4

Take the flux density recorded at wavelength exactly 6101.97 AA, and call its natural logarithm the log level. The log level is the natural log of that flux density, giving 4.04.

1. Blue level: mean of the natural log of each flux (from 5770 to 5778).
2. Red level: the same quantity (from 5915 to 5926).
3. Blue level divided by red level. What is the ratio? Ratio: 1.01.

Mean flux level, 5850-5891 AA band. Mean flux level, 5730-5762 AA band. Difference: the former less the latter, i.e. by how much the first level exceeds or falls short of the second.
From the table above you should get -3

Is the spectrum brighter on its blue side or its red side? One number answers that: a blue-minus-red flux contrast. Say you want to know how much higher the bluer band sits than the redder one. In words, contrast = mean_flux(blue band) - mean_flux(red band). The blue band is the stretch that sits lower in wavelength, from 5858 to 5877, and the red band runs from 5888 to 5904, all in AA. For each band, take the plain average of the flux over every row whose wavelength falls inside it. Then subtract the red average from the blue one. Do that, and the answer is 10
